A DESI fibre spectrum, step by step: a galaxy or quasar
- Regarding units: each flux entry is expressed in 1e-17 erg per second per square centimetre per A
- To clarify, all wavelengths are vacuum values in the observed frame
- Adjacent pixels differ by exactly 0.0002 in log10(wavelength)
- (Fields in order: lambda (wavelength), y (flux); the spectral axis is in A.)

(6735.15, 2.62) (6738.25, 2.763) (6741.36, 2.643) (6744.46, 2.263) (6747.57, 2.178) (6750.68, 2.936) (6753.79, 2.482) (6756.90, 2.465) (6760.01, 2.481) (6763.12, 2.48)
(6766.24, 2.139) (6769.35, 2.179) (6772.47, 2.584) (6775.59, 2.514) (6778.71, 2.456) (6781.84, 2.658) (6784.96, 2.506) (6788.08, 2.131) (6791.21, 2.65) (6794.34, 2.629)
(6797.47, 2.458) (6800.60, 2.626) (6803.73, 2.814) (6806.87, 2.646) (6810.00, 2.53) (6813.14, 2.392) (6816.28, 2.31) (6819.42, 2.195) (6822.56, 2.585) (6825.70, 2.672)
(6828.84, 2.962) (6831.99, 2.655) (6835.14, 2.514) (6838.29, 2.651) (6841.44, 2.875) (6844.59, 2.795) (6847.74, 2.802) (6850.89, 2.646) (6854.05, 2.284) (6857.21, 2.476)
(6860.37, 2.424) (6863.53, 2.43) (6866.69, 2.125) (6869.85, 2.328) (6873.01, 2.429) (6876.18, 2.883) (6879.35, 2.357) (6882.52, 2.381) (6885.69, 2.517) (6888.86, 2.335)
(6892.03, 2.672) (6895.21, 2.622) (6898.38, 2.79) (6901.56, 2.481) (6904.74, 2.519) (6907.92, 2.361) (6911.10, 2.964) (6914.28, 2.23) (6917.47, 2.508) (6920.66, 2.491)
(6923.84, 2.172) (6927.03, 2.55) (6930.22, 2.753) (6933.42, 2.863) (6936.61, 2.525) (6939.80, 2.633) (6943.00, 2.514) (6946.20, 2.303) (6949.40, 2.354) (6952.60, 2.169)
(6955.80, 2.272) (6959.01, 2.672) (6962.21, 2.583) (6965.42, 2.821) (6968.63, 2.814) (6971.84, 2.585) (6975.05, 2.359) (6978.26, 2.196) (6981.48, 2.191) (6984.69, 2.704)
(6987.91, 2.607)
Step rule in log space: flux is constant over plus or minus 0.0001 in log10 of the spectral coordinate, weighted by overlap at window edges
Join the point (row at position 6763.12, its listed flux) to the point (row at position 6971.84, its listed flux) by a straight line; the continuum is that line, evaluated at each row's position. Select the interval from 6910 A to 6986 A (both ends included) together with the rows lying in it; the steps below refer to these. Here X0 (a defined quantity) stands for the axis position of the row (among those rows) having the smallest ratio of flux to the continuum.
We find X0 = 6952.60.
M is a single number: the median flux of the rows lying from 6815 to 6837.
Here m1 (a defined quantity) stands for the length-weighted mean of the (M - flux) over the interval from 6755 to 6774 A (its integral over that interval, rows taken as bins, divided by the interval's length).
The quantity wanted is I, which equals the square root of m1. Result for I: 0.44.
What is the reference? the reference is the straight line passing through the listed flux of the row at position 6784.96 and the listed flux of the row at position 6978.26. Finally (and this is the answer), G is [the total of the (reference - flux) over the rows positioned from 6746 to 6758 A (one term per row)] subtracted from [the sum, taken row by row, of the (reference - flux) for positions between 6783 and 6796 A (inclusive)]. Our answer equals -0.1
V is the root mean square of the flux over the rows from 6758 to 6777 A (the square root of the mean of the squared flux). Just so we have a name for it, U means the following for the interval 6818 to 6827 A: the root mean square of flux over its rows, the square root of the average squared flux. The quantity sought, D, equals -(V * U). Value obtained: -6.0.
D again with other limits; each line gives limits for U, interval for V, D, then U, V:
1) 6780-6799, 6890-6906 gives -6.6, 2.51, 2.62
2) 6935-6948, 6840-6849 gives -7.1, 2.50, 2.82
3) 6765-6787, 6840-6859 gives -6.5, 2.44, 2.65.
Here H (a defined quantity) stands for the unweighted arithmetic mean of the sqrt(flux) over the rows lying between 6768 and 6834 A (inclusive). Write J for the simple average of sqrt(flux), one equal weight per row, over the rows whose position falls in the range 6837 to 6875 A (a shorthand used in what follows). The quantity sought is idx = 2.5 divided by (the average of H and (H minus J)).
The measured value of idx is 3.14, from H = 1.590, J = 1.59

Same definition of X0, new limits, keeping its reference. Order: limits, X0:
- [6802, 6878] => 6866.69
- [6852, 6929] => 6866.69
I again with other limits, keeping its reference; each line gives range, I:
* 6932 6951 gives 0.24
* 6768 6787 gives 0.33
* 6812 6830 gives 0.27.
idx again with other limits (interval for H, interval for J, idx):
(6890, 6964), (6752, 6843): 3.15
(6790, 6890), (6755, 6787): 3.08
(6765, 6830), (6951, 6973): 3.19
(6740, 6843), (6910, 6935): 3.18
